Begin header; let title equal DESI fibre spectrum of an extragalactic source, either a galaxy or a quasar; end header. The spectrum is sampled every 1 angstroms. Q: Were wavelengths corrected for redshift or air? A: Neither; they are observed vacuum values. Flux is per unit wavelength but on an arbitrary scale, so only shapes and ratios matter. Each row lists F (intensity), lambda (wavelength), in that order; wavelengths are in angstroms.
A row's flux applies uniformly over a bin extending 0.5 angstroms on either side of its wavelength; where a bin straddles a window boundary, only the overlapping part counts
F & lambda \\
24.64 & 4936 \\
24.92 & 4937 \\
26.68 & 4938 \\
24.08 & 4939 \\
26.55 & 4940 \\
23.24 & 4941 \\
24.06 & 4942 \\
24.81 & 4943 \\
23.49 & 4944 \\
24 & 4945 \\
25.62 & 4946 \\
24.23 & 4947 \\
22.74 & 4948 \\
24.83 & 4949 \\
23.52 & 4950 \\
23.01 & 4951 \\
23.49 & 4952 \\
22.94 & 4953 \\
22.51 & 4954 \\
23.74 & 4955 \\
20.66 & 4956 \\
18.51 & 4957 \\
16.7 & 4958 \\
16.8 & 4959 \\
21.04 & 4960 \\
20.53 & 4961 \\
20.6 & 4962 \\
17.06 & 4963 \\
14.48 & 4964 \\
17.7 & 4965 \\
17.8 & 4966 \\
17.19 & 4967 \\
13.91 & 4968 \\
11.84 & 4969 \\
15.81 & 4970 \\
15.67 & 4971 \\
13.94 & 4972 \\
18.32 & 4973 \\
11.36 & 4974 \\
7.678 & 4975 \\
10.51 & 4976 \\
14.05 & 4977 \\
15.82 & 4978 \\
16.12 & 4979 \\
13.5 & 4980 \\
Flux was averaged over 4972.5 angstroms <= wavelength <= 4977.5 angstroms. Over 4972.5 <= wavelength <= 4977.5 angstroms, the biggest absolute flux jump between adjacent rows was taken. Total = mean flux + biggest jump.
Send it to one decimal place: 19.3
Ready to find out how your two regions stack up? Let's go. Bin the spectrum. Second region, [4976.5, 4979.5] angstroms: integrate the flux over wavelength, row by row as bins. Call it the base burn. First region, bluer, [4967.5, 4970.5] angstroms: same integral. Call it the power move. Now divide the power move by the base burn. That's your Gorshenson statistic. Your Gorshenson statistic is 0.90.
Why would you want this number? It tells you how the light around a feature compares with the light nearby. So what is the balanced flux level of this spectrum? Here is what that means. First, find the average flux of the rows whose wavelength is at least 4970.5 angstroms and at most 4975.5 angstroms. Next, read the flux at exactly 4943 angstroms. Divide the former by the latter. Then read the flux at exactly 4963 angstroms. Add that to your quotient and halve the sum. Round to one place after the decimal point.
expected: 8.8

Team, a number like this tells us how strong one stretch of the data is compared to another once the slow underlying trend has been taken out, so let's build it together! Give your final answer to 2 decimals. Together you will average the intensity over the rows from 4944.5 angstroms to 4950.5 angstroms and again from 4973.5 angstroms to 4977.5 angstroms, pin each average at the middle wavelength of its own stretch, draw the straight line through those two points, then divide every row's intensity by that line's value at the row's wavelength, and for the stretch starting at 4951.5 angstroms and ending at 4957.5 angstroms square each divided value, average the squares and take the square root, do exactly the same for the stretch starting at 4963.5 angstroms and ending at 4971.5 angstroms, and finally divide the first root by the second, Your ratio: 0.99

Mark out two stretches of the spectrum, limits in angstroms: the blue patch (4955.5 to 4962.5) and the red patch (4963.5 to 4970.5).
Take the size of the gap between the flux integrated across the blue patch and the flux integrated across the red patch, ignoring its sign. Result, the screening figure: 26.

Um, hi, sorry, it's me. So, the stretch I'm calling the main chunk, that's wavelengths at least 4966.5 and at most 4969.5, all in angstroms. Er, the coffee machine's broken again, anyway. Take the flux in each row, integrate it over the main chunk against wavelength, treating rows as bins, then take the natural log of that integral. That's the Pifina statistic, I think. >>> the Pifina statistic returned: 3.76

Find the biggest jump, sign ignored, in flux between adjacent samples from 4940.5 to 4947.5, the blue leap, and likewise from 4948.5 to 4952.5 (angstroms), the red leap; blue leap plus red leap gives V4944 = 2.9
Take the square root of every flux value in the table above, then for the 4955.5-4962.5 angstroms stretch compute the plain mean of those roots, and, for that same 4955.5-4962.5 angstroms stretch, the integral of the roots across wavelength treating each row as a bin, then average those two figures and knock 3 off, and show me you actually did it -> 15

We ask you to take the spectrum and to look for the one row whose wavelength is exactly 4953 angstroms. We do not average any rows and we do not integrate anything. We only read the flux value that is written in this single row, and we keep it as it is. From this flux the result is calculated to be 22.94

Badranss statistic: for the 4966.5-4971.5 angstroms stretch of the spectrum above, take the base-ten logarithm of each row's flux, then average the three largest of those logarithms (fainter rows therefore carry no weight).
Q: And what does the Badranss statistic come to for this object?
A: 1.21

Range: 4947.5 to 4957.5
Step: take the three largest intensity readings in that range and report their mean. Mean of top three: 24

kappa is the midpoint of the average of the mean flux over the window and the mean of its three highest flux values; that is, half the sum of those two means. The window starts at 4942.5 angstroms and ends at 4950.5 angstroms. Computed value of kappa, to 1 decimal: 24.6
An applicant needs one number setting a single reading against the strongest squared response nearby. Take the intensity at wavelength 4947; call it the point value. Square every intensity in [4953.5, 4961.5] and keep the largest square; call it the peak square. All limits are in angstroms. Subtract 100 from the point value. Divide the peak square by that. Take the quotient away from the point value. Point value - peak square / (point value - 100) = 31.7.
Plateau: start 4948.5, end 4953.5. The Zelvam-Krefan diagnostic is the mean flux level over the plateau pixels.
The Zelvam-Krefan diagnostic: 24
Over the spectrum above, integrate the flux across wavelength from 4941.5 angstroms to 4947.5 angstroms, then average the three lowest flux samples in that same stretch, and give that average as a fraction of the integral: 0.163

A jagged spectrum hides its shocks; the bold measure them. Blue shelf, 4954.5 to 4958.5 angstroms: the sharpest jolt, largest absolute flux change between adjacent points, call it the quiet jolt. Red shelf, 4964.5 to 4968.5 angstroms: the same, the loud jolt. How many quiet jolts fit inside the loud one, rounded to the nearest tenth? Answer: 1.1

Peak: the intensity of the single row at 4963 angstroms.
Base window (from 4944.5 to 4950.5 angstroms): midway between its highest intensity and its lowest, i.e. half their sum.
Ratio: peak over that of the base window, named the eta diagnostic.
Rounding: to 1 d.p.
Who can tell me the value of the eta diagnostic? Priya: 0.7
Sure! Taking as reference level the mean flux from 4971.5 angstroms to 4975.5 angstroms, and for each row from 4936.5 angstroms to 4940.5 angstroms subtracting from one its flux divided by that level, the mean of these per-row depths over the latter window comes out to -0.99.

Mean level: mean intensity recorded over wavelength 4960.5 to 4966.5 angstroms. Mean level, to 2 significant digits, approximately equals 18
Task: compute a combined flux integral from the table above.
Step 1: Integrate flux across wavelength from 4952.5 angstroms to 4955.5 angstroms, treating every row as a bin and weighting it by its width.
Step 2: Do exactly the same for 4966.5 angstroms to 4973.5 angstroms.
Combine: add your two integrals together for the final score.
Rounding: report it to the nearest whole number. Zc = 176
